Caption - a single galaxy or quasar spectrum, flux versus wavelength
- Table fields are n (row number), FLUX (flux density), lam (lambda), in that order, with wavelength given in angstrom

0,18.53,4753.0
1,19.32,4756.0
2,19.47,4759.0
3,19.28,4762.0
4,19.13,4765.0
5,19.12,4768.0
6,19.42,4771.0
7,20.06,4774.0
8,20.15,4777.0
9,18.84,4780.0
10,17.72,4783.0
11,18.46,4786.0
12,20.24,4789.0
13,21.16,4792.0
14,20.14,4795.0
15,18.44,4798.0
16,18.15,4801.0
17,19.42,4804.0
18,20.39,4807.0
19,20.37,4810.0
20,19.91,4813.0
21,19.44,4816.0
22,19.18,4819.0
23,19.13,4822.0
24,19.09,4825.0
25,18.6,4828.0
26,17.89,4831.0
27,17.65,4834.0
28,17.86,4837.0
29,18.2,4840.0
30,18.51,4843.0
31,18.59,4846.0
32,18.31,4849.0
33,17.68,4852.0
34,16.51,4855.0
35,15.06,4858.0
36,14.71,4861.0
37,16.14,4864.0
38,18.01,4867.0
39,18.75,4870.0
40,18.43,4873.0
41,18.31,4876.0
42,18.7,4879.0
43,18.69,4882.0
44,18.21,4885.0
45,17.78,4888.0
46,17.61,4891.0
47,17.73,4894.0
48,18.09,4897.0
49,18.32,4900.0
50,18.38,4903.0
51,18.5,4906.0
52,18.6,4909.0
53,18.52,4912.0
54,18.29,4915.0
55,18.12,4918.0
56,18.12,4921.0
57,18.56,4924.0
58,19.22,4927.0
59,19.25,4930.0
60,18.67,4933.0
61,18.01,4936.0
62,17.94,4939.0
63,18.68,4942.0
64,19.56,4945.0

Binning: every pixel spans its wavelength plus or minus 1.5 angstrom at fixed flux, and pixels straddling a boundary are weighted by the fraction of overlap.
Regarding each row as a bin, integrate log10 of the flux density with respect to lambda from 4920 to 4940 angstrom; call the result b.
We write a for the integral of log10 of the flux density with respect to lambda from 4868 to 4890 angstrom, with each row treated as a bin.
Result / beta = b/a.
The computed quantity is 0.91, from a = 27.8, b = 25.4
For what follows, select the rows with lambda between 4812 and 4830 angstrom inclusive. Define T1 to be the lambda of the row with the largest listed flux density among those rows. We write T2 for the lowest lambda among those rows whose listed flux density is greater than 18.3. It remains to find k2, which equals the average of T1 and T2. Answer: 4813.0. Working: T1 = 4813.0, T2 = 4813.0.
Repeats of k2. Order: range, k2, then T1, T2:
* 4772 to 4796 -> 4783.0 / 4792.0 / 4774.0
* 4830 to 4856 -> 4844.5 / 4846.0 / 4843.0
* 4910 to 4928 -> 4919.5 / 4927.0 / 4912.0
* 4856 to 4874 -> 4870.0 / 4870.0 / 4870.0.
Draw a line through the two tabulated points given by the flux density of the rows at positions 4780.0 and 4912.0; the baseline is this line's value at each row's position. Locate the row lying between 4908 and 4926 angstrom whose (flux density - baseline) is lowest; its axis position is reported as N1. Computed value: 4918.0 angstrom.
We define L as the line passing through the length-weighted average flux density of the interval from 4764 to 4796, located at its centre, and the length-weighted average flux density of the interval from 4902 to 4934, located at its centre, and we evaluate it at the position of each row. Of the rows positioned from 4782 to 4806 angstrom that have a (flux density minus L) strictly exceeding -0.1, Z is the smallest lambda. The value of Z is 4789.0 angstrom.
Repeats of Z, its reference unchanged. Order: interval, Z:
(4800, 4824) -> 4804.0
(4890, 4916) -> 4909.0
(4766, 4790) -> 4774.0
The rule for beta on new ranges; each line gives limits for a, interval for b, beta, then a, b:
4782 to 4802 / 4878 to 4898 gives 0.98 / 25.7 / 25.2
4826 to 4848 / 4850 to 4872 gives 0.97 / 27.7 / 26.9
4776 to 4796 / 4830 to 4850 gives 0.98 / 25.8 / 25.2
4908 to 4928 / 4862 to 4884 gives 1.09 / 25.3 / 27.6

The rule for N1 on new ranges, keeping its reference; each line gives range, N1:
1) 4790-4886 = 4861.0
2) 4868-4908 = 4891.0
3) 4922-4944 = 4939.0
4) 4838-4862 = 4861.0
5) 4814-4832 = 4831.0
